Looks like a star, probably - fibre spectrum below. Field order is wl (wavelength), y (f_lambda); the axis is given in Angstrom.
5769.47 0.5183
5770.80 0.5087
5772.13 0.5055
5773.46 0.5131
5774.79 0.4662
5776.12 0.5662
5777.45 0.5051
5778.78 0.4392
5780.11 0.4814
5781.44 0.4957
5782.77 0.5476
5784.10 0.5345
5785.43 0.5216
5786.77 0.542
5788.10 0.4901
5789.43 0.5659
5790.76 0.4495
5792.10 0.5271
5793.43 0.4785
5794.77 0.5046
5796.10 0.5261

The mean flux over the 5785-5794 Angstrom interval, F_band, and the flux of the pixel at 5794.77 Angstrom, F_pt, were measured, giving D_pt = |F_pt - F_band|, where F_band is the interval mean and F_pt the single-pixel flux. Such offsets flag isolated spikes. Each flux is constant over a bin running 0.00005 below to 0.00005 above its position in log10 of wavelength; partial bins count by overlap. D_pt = 0.006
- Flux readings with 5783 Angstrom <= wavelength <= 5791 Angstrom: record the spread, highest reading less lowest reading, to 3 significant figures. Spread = 0.116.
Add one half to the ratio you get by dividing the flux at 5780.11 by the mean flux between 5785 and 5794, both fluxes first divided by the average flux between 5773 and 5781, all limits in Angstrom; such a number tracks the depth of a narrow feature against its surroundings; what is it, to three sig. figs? 1.44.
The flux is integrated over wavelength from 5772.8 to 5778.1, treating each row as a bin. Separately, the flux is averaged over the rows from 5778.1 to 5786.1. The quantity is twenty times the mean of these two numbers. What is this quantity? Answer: 32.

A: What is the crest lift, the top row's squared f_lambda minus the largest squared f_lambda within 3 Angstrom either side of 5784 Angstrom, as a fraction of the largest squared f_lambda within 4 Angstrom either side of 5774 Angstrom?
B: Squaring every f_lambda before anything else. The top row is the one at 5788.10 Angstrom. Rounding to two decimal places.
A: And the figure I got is -0.19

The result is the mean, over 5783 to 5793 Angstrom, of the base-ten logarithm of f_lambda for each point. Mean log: -0.286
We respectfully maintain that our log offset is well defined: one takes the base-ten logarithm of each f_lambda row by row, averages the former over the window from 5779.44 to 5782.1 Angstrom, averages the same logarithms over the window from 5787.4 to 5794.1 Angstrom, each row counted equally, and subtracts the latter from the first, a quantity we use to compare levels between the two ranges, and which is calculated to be -0.011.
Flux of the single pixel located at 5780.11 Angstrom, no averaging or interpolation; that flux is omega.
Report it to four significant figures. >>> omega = 0.4814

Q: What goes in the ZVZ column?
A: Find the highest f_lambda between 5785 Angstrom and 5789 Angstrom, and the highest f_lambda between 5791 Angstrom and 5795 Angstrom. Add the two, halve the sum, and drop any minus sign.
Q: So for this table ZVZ 0.53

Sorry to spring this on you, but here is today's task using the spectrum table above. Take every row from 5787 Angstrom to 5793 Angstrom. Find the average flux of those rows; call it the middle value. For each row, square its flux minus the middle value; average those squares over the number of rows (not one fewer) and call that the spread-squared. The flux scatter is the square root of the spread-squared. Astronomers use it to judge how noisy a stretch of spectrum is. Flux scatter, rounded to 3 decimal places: 0.043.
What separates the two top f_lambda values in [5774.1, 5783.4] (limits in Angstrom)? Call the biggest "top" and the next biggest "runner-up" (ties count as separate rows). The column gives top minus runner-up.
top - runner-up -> 0.02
